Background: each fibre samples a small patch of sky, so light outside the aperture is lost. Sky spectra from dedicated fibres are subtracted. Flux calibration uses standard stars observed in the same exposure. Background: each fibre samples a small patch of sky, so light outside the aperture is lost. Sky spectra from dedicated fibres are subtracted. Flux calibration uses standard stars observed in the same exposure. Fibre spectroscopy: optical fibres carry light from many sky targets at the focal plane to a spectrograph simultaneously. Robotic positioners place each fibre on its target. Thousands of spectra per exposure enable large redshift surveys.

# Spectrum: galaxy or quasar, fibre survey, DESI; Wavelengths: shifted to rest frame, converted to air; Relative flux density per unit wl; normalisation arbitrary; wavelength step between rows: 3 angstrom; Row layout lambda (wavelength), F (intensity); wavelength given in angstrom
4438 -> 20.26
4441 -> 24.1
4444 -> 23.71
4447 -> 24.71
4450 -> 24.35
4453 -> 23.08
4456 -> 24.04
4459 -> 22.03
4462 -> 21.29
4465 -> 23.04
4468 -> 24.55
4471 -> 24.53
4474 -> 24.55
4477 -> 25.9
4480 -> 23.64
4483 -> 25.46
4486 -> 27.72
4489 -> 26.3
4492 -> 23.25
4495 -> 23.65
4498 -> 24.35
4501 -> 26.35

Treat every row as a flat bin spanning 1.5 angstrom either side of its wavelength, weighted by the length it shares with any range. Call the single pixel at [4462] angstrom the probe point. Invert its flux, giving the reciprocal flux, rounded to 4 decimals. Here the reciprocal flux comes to 0.0470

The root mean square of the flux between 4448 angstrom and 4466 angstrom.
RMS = 23.0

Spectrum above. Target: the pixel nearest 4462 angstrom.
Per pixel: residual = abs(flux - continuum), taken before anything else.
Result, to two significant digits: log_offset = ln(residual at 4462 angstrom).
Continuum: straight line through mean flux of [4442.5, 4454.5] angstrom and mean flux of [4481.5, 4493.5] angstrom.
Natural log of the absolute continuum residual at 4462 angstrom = 1.2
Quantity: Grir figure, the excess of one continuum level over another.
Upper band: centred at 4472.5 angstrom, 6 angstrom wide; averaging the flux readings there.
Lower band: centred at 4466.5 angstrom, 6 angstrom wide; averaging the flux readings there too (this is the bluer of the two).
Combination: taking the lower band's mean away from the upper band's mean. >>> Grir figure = 0.7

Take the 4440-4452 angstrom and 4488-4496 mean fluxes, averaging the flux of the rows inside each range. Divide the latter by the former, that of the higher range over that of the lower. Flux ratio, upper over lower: 1.01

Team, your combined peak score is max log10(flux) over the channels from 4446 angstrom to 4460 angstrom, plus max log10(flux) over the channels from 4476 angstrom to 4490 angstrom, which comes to 2.84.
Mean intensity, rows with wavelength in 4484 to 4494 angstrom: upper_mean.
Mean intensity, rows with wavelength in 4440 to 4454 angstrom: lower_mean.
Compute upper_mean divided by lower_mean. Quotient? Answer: 1.07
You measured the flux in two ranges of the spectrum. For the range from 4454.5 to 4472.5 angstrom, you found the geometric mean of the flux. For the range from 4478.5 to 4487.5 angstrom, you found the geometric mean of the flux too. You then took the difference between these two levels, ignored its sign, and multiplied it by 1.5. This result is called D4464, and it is 3.5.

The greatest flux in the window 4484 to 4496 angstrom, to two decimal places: 27.72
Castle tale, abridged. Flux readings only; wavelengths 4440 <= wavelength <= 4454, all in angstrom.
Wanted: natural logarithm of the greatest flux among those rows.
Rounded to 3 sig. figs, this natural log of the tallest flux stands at 3.21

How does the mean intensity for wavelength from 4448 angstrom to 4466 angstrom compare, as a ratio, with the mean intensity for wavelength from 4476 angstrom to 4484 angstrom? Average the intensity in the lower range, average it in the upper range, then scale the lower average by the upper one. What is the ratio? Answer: 0.92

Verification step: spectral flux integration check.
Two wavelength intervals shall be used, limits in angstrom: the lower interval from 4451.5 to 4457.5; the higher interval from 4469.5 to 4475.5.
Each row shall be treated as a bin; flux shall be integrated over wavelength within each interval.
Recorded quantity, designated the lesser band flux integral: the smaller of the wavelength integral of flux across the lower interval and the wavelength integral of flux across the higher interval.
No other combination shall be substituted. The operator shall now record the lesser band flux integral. 141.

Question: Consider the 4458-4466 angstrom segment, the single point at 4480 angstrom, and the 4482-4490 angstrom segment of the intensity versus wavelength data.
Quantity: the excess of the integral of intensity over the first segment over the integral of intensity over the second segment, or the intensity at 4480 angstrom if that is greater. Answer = 23.6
